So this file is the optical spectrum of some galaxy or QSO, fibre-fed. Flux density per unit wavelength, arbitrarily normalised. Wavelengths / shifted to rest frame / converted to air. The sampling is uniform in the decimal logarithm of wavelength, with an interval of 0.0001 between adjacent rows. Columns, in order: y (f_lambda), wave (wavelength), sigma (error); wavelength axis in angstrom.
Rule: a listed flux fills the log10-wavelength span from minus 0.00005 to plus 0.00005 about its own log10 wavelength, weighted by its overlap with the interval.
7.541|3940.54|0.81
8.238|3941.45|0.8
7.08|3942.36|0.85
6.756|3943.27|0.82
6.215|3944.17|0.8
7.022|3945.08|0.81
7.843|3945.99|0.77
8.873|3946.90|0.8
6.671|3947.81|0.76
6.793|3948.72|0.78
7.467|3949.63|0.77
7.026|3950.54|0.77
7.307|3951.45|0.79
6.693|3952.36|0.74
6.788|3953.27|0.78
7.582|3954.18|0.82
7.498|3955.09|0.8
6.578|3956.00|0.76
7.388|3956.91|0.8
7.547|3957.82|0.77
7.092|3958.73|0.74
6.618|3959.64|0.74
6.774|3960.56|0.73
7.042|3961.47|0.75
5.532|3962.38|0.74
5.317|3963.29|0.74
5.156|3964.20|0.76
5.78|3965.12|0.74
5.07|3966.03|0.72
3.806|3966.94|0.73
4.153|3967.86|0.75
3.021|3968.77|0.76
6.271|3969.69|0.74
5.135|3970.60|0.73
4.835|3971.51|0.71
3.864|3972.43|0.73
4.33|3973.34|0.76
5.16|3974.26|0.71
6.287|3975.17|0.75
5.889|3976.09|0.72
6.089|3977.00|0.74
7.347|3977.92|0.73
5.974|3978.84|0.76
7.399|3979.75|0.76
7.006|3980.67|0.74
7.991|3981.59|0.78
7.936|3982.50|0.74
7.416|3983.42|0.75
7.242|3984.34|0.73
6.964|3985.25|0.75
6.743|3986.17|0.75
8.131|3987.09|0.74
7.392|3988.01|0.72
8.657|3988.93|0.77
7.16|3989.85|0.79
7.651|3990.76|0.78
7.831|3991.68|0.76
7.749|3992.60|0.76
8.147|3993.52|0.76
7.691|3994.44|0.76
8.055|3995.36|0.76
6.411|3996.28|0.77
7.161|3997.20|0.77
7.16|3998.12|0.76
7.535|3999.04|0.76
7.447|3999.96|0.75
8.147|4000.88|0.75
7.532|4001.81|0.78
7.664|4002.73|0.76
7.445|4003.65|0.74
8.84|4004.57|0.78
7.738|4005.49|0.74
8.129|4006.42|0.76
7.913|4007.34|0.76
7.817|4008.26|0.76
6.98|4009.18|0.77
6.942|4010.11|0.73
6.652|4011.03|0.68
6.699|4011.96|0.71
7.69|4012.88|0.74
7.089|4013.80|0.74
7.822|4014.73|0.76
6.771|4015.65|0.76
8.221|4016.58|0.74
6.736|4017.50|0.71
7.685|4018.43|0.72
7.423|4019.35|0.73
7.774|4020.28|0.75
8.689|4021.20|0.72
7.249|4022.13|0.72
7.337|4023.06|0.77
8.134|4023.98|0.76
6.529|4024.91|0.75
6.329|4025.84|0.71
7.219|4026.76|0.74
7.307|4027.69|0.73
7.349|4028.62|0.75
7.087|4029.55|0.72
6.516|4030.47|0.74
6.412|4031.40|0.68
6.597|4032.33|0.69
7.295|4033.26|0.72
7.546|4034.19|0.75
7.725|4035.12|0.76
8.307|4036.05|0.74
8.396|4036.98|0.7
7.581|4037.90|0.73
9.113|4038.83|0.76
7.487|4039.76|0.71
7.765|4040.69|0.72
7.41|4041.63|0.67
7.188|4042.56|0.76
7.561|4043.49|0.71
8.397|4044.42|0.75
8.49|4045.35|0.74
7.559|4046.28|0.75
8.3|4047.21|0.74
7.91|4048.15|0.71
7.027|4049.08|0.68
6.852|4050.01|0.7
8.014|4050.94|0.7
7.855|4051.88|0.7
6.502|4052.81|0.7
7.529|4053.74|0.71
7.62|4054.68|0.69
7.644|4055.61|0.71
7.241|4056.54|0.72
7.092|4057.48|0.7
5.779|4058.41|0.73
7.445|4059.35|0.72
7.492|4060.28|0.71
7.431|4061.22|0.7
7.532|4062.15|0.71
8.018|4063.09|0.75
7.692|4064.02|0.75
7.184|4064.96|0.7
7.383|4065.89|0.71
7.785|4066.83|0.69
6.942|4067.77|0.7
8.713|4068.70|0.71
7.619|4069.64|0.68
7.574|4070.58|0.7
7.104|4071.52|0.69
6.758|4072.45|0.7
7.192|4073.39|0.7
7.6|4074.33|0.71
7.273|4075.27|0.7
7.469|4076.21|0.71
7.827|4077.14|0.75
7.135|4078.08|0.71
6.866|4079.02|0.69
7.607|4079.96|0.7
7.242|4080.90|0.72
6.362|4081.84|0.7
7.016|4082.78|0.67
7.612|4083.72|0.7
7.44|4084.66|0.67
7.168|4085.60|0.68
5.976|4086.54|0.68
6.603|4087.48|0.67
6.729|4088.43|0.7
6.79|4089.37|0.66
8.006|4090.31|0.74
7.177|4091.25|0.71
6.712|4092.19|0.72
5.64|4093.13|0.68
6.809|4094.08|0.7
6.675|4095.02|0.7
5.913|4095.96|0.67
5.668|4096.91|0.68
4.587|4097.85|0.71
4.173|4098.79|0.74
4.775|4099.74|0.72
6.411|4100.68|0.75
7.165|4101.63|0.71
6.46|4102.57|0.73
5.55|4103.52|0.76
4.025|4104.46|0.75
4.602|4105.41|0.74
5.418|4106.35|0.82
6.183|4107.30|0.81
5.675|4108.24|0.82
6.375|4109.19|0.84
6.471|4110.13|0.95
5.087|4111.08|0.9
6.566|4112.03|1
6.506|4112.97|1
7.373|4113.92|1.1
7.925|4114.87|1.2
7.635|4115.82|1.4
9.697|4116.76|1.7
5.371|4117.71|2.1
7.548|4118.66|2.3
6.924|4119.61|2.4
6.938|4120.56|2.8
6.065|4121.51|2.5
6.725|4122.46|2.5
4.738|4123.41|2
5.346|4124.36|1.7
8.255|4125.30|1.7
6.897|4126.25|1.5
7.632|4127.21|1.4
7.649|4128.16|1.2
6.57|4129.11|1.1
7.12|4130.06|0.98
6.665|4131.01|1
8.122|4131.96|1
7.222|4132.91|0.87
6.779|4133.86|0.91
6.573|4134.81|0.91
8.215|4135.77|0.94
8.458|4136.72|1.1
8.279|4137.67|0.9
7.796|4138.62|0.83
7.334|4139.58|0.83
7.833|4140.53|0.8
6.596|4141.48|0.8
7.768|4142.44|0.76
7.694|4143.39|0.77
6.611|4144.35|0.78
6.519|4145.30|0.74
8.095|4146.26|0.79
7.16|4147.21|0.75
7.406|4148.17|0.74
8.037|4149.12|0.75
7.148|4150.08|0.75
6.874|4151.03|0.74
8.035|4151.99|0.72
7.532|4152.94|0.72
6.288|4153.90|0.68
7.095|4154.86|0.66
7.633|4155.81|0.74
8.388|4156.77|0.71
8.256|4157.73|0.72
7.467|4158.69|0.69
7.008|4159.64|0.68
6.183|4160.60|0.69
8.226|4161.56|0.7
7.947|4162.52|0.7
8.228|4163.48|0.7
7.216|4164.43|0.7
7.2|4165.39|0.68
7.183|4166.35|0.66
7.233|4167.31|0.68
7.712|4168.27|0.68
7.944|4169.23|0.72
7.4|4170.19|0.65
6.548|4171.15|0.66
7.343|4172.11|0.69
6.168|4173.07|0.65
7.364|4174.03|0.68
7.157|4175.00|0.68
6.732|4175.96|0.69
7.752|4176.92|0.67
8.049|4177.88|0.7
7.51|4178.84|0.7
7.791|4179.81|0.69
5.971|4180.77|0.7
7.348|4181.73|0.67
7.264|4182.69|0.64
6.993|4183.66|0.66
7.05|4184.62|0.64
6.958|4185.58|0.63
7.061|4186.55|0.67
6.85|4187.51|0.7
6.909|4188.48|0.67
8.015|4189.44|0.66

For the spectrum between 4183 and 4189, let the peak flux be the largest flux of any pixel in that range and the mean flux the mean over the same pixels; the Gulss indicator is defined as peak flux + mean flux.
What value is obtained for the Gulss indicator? 14.0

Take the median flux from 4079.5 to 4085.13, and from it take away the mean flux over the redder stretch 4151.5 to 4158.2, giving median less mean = -0.26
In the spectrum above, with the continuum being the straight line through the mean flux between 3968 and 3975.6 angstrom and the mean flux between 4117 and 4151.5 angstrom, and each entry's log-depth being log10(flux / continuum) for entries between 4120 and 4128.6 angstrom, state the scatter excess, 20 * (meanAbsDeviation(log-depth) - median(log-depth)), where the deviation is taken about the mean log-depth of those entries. 1.4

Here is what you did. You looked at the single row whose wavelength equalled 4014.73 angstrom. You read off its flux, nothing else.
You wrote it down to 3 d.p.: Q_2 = 7.822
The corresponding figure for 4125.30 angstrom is 8.255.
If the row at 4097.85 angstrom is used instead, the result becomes 4.587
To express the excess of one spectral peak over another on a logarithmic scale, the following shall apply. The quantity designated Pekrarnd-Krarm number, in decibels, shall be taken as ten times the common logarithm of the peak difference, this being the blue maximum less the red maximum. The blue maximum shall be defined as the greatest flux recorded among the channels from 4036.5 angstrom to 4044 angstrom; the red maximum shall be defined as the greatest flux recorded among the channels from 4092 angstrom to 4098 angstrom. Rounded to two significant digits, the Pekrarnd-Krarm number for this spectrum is 3.6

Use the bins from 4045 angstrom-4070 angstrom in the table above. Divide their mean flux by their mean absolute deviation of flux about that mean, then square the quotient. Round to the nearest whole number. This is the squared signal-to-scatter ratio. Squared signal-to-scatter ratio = 316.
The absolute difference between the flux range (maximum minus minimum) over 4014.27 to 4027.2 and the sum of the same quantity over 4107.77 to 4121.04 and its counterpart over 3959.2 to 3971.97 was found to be 6.3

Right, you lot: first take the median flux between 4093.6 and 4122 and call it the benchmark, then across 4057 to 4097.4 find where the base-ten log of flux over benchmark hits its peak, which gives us 4068.70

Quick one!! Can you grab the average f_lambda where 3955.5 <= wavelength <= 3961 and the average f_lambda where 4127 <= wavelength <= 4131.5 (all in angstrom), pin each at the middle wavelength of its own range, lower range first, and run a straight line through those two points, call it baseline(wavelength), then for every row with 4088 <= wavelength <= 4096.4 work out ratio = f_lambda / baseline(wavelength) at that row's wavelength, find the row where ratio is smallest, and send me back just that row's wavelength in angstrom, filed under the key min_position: 4093.13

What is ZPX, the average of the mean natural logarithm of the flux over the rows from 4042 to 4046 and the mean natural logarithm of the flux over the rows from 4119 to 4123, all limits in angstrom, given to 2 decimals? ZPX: 1.98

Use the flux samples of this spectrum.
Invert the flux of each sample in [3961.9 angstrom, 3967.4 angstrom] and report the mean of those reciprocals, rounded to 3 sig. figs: 0.199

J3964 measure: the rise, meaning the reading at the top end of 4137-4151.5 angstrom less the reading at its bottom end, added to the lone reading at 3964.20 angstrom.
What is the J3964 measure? 3.8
